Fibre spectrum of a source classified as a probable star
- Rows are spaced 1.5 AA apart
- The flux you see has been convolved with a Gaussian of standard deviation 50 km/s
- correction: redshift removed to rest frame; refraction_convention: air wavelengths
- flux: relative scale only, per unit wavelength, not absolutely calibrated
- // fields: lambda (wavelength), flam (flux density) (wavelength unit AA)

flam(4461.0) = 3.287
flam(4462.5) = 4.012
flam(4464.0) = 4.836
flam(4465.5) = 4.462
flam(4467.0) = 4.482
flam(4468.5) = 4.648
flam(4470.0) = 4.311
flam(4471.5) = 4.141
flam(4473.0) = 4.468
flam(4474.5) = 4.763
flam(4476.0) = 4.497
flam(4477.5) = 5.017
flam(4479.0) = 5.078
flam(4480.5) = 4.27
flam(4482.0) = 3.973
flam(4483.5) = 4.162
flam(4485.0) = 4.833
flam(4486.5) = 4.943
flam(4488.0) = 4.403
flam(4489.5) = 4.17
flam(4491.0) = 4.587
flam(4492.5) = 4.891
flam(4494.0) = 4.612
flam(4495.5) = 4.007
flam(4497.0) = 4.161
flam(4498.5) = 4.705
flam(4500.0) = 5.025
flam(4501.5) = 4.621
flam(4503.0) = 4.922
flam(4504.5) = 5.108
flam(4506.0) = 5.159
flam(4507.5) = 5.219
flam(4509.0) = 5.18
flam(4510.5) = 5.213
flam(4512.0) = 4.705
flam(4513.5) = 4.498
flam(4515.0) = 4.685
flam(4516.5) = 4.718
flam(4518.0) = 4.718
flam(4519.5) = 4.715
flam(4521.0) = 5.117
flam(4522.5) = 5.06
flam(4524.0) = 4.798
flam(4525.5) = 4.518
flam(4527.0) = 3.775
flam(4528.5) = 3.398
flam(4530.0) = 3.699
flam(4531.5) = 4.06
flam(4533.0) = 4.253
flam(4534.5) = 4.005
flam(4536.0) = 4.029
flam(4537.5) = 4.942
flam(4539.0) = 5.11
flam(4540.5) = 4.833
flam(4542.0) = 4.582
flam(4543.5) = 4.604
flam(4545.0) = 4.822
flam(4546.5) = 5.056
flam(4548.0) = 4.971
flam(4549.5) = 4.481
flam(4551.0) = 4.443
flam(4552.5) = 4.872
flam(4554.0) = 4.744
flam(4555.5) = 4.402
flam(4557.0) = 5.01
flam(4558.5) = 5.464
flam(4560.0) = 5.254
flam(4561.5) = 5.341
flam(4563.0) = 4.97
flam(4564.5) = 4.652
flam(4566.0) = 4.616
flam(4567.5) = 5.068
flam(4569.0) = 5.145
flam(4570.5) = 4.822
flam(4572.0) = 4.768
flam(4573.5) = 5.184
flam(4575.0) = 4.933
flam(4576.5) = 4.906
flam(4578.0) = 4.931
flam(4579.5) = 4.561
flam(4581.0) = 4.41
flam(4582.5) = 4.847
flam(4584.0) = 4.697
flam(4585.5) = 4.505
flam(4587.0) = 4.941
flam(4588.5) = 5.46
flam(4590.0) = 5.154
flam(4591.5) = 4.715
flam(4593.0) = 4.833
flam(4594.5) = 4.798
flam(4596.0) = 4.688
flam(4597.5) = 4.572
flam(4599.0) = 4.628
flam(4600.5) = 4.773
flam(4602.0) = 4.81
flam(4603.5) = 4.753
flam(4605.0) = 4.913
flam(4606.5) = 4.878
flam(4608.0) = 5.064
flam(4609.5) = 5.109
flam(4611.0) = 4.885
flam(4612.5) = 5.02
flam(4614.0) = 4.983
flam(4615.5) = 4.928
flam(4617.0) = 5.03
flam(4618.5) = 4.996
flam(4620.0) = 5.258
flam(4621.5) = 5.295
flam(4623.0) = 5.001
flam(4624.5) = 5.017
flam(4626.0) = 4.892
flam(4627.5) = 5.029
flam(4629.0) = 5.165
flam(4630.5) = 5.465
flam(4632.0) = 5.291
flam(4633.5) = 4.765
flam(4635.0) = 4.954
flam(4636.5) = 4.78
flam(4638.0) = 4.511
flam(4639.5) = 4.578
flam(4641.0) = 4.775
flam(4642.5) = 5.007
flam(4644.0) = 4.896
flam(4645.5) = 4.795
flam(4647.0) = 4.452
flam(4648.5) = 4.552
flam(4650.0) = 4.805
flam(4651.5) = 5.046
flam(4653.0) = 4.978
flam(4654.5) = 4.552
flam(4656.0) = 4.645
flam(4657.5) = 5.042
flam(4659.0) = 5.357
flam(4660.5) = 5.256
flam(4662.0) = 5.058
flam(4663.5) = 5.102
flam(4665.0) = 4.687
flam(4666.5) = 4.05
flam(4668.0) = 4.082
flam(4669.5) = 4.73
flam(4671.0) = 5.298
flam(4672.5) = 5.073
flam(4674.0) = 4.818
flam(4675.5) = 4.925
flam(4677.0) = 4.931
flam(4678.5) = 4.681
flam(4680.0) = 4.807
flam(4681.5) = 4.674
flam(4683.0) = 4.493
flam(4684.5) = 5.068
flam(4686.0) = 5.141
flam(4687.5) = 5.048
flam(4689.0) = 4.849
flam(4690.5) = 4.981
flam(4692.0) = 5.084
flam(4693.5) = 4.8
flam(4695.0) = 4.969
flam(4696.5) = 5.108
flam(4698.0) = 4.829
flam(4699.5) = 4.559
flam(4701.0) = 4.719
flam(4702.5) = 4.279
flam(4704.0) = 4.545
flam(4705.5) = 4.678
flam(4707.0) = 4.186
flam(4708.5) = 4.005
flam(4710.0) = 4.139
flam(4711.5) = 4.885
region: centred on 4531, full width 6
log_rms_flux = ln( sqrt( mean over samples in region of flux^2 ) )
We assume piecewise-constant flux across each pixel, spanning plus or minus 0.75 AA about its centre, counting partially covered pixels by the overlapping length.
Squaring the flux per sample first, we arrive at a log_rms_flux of 1.35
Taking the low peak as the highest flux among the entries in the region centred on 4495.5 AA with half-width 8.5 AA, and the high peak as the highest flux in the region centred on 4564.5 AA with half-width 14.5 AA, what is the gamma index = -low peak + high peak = 0.44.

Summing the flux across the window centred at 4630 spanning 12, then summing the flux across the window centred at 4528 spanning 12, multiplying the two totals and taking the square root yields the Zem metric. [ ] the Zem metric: 36.9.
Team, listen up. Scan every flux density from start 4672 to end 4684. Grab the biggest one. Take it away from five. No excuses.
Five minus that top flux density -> -0.07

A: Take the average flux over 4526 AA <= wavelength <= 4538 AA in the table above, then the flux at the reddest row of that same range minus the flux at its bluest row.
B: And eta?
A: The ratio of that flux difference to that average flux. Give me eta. 0.29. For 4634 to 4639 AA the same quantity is -0.09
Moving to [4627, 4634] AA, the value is -0.05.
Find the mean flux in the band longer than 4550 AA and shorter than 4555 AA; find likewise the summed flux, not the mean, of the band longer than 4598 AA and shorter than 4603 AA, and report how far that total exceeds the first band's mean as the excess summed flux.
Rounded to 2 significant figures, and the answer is 9.5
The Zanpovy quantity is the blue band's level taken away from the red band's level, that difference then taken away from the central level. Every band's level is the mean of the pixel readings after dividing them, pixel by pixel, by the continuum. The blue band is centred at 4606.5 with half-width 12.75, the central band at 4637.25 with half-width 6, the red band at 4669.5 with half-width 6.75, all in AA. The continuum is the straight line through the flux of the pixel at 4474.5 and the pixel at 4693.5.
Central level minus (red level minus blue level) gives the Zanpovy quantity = 1.04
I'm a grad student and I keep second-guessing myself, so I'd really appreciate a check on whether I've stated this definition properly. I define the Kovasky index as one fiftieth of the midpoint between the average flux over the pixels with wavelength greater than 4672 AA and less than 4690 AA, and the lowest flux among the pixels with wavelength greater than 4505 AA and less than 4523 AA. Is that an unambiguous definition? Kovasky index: 0.094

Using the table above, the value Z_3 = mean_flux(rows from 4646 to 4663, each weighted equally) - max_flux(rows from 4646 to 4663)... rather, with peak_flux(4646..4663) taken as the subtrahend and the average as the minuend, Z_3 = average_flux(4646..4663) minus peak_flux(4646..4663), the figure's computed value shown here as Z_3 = -0.47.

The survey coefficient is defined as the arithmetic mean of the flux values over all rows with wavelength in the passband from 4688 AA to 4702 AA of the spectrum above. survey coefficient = 4.9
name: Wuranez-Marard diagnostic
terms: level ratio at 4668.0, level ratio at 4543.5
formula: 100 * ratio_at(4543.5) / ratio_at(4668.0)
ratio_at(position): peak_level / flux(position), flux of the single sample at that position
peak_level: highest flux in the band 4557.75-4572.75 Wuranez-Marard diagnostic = 89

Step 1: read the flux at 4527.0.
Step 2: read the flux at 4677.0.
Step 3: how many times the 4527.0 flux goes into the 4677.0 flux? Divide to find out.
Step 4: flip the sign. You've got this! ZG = -1.31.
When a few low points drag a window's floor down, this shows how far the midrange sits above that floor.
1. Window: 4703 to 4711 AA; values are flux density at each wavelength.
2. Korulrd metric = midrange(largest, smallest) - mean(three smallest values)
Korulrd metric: 0.23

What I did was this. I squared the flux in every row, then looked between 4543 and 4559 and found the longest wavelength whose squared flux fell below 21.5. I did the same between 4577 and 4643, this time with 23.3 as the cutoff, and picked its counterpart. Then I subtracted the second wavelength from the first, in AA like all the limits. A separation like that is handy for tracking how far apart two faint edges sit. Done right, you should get -85.5 AA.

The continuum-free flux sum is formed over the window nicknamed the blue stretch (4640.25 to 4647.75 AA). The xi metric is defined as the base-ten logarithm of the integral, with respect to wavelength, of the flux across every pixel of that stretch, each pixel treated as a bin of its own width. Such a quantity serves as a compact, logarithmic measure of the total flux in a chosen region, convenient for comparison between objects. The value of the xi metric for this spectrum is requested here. 1.55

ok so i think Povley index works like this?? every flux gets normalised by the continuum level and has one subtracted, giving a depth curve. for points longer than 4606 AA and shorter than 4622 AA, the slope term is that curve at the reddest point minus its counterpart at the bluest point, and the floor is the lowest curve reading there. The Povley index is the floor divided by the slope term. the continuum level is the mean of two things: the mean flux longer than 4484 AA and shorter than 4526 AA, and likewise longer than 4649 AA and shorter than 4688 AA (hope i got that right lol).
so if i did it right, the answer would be 0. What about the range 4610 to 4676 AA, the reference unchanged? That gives -19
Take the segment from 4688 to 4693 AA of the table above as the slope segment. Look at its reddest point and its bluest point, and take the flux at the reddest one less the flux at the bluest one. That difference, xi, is 0.2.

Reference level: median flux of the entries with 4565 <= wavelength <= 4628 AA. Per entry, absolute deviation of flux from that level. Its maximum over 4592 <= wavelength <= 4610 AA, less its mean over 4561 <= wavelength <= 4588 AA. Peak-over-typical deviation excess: 0.1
